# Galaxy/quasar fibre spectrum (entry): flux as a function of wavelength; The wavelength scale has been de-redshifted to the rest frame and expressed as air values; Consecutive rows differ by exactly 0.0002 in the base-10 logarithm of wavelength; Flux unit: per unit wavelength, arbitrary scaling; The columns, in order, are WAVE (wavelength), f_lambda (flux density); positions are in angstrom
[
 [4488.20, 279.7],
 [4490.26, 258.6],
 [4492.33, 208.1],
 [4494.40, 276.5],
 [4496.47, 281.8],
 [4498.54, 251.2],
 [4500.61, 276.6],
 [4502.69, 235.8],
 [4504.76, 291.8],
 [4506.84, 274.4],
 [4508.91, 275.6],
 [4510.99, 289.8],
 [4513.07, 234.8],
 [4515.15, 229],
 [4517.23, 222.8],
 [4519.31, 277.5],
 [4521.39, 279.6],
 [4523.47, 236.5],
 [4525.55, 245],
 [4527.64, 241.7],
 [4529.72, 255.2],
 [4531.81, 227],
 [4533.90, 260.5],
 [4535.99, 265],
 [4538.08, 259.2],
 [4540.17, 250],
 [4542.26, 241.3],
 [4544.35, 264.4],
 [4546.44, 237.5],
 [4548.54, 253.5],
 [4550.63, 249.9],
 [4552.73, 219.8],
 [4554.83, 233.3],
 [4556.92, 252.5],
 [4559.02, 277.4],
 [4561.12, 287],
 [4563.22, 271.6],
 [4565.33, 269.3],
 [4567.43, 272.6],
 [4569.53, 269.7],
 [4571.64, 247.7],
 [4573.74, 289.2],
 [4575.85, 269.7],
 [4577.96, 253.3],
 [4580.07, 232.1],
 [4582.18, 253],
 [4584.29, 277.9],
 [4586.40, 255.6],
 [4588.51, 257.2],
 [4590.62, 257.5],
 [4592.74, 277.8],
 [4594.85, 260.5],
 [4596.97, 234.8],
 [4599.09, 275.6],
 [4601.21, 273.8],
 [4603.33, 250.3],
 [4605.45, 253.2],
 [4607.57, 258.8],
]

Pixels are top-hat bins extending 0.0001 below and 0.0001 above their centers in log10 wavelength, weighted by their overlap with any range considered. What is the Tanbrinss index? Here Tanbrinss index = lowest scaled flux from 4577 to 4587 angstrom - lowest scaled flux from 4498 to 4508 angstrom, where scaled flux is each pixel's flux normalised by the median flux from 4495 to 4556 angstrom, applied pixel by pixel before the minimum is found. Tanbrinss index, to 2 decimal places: -0.01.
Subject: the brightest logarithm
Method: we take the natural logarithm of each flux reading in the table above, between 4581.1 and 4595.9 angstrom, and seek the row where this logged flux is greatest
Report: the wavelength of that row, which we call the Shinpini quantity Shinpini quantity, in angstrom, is 4584.29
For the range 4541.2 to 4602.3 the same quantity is 4573.74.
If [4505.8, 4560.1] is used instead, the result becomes 4510.99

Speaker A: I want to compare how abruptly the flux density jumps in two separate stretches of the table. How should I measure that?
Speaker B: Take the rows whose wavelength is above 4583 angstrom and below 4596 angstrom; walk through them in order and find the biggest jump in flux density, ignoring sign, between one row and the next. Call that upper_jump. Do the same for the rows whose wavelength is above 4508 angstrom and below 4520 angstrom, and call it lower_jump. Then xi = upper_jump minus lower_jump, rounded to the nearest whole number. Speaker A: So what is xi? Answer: -33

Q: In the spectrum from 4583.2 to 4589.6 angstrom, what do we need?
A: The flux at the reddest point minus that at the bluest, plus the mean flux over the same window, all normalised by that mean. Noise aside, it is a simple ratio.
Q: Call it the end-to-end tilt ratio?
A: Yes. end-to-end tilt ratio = 0.92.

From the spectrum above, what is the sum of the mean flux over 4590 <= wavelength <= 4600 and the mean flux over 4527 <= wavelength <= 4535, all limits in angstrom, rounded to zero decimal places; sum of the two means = 507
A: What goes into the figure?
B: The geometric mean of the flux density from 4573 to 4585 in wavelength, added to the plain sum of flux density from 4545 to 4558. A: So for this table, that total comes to 1708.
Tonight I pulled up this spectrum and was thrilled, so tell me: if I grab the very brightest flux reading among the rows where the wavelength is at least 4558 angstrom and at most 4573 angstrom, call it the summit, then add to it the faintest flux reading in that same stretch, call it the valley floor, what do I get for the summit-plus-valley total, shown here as 535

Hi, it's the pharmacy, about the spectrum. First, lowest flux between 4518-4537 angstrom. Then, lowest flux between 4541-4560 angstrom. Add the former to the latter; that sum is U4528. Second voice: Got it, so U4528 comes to 447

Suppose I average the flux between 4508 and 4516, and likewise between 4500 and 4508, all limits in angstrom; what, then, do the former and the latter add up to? 527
